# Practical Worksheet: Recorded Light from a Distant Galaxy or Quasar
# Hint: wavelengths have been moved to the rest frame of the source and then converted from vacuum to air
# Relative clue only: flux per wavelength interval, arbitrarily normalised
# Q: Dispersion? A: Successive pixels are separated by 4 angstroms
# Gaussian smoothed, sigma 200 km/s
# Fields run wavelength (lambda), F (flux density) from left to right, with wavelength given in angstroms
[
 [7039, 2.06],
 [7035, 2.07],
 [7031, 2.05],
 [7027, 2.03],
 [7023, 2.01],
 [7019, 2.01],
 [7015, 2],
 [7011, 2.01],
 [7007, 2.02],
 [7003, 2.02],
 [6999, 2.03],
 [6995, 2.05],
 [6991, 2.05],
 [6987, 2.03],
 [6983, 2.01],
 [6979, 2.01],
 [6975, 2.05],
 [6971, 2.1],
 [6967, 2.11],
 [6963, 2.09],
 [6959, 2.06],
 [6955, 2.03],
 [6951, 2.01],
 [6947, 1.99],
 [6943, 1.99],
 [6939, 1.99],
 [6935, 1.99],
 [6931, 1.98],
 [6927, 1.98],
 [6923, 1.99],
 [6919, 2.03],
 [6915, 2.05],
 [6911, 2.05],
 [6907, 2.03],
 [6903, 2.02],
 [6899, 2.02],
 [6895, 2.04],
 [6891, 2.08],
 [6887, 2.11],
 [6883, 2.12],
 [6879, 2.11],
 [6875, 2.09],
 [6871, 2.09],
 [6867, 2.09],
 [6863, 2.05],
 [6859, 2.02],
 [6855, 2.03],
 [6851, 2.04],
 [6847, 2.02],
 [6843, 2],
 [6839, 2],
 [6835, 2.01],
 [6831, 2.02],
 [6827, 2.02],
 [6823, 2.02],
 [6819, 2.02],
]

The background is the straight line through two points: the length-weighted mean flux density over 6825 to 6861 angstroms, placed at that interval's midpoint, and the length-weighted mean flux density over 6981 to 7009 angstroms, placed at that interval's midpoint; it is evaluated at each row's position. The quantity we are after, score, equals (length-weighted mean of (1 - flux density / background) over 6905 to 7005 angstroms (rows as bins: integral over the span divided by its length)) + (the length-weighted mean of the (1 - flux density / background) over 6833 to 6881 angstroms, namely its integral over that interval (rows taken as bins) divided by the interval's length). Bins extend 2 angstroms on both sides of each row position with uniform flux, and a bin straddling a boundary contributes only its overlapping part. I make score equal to -0.0143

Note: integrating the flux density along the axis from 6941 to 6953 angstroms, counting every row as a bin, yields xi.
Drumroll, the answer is 24.0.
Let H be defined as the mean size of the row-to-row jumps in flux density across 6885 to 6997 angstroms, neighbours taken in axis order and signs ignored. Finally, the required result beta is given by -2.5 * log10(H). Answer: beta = 4.42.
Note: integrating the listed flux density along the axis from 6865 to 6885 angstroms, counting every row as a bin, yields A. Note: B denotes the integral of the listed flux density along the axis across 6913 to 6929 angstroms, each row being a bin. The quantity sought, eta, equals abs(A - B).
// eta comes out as 10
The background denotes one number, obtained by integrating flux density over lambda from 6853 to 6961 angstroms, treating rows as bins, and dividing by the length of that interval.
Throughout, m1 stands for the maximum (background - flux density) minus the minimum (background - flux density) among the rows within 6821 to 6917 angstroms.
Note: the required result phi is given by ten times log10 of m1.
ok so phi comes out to -9.2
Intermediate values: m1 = 0.12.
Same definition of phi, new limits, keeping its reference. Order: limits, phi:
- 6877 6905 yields -10.0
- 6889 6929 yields -10.0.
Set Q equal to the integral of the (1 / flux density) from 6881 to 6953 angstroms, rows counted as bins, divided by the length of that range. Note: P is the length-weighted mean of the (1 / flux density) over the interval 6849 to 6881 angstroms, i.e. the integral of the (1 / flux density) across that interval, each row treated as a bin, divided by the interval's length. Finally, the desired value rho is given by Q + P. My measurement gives 0.978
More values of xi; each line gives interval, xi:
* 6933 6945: 23.9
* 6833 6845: 24.0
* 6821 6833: 24.2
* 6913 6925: 24.3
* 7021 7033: 24.4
